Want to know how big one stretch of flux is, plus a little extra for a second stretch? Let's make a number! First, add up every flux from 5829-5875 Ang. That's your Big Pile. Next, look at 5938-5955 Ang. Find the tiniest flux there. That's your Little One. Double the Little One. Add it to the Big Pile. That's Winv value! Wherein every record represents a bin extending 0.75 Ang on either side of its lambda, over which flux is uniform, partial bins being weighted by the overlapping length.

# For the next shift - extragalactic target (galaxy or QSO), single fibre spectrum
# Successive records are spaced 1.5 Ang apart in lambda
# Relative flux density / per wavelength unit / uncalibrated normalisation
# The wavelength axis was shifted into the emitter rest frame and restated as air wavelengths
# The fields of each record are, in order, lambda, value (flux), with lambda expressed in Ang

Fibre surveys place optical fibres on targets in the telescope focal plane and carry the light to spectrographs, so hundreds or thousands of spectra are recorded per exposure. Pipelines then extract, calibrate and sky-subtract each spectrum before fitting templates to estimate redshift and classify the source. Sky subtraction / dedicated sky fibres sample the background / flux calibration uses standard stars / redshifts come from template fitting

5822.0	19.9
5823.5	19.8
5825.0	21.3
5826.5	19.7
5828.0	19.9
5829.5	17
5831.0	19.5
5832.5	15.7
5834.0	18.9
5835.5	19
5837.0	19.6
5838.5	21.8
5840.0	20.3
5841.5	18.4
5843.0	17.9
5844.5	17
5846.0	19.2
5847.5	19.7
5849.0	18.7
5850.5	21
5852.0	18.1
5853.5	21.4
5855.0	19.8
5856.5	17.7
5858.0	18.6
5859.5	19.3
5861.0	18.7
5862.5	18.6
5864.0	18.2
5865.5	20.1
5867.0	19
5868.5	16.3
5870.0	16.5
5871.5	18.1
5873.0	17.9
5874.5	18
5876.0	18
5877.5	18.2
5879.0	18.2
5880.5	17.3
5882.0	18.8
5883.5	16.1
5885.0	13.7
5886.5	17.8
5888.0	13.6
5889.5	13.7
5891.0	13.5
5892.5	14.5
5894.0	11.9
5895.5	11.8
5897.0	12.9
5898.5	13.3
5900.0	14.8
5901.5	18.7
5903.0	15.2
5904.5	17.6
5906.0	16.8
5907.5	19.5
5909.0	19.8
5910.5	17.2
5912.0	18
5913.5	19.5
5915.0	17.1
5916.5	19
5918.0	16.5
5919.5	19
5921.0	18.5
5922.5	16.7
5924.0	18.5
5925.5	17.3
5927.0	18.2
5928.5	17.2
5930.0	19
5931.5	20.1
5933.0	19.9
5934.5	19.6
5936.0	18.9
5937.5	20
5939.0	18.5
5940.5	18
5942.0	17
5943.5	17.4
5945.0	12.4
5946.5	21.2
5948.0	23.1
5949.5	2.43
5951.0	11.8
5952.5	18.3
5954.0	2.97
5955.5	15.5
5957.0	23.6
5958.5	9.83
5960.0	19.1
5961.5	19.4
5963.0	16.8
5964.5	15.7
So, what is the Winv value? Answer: 585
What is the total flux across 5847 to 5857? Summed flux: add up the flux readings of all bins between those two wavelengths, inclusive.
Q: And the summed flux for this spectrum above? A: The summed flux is 136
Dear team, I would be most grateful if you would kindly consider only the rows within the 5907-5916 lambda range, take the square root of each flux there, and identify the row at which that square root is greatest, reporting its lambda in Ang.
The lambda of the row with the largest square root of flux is 5909.0 Ang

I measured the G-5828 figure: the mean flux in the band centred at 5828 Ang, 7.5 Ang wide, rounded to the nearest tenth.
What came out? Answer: 19.5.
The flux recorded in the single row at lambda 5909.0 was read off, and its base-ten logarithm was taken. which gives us 1.30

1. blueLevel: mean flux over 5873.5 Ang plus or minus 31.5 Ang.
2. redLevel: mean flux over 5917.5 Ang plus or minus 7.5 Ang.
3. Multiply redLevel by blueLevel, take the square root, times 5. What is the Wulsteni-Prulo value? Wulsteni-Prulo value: 88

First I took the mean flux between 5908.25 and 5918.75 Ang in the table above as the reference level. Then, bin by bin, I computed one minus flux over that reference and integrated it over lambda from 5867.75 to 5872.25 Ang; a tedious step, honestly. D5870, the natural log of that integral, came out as -1.22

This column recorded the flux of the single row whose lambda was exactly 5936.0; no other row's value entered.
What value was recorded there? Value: 18.9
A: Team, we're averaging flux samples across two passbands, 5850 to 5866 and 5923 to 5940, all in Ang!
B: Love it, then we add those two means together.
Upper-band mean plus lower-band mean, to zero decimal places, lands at 38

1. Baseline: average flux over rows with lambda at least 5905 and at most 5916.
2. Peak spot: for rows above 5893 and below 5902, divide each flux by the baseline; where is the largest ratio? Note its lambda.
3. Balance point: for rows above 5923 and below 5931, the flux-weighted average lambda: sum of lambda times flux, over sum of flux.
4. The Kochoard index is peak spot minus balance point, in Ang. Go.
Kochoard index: -25.5 Ang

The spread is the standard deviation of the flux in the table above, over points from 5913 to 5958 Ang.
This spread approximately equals 4.6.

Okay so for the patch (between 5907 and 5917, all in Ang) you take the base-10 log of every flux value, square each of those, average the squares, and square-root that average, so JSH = 1.27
